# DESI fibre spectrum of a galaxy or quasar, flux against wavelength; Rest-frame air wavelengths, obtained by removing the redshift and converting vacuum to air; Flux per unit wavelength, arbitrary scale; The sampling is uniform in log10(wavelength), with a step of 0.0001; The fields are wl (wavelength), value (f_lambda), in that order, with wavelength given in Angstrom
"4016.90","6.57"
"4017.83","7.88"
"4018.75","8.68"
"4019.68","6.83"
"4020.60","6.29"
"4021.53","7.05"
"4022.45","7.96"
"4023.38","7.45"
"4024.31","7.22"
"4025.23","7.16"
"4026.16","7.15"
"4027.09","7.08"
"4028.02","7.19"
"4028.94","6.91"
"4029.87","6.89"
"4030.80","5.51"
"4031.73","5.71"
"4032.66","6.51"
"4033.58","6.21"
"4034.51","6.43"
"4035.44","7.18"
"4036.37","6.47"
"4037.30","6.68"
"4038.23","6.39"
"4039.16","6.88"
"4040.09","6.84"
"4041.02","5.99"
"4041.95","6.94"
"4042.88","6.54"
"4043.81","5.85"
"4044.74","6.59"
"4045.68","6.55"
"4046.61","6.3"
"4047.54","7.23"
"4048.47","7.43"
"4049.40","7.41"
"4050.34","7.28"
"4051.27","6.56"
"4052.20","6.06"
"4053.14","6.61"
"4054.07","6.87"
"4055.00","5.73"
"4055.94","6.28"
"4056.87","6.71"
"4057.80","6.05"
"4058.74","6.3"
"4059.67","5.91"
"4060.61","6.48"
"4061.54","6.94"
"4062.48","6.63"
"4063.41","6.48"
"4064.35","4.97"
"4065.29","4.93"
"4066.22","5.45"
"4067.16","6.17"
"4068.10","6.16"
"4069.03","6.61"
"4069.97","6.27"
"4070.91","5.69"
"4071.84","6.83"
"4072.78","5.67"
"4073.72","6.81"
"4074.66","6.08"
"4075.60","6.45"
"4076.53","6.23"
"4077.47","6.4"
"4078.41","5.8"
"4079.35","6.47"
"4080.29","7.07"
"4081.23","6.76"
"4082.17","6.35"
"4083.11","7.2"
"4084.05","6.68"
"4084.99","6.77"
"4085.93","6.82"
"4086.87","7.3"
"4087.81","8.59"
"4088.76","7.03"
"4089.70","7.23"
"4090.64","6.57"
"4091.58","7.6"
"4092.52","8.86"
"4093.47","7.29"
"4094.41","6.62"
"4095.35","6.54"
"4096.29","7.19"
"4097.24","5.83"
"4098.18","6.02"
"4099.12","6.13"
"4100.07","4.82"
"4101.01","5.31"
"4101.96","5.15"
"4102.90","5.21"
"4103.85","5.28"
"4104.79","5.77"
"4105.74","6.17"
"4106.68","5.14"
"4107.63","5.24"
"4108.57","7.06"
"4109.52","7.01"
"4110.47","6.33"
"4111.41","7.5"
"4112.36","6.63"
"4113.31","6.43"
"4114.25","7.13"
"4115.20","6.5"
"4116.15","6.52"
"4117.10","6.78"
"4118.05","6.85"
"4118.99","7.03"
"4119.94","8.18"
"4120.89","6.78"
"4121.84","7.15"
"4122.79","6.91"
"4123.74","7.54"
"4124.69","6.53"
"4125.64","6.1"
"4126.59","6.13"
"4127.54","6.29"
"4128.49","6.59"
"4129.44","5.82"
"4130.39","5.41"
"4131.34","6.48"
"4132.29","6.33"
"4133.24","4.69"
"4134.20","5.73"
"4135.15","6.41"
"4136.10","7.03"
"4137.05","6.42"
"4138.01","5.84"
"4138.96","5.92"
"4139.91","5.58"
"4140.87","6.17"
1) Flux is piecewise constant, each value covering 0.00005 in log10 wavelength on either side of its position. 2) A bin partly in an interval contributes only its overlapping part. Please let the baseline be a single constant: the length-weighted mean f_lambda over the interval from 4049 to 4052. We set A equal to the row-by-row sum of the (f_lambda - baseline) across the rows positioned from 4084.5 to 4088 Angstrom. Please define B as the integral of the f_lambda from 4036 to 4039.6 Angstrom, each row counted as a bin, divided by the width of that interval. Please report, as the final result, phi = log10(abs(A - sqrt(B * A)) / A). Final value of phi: 0.03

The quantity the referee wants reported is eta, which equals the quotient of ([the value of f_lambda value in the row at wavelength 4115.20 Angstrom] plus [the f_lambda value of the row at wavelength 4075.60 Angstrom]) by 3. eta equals 4.32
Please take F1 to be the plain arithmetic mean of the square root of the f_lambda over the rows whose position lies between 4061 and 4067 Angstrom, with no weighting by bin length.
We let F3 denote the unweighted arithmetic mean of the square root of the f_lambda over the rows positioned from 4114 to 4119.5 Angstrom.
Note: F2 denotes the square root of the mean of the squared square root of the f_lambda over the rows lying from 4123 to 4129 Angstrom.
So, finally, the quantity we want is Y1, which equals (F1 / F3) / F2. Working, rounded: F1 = 2.42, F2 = 2.56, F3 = 2.61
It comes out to 0.364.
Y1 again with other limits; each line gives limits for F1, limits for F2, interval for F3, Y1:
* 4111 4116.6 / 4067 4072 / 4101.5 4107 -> 0.445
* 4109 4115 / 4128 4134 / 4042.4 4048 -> 0.422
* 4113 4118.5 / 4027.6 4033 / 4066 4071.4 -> 0.414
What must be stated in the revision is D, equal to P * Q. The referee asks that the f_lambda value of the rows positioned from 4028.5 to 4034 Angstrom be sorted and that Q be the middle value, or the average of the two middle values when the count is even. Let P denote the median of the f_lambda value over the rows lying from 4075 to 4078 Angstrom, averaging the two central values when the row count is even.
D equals 41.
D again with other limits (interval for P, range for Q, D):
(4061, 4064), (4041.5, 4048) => 43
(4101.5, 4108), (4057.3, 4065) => 33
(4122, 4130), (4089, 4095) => 47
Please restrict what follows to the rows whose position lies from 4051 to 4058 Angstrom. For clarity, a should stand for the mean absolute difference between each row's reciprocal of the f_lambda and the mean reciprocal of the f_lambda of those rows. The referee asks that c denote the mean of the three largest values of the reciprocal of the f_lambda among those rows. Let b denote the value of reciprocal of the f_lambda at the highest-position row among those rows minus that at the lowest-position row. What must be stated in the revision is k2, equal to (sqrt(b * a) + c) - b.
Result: 0.166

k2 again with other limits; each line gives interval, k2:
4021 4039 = 0.170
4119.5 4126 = 0.134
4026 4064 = 0.174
